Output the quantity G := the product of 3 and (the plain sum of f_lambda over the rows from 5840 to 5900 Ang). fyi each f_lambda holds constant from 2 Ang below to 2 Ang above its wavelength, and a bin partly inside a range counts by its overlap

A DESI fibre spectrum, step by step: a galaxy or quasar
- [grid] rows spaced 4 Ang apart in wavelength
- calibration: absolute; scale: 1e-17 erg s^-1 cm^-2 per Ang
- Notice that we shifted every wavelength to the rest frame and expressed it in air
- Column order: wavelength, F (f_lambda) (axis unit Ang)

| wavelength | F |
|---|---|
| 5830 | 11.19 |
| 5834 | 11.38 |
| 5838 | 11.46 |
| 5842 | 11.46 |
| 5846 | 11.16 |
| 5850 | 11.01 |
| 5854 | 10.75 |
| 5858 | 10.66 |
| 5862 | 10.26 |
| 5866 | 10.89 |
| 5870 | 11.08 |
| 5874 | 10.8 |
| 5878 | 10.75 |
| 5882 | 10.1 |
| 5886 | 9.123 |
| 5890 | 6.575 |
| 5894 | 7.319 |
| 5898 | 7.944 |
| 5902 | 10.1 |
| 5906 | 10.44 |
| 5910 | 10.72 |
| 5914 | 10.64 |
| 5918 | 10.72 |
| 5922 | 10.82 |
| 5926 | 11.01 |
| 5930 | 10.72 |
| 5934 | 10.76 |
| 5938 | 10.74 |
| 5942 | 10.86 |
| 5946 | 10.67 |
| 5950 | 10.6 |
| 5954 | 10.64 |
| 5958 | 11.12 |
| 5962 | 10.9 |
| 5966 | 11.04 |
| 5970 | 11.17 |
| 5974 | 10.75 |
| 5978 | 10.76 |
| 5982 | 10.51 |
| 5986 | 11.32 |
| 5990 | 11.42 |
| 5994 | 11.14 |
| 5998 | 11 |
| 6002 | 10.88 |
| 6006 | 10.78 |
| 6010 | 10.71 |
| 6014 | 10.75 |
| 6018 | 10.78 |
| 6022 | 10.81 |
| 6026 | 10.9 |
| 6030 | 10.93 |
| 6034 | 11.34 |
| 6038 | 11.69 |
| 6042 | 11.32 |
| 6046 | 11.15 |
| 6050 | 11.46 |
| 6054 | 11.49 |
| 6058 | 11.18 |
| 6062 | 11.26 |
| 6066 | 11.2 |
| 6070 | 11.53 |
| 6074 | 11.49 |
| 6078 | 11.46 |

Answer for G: 450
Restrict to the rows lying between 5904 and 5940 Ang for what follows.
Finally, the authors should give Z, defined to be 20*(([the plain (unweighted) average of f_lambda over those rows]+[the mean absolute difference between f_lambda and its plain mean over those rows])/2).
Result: 108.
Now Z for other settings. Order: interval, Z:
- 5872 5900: 104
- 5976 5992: 114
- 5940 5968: 110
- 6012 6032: 109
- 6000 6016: 108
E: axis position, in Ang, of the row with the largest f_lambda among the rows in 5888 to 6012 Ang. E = 5990 Ang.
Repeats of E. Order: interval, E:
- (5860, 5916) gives 5870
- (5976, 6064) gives 6038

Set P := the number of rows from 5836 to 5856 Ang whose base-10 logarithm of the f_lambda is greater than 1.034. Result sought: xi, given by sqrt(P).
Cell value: 2.0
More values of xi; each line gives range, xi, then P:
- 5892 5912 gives 0.0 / 0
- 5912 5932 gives 1.4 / 2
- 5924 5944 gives 1.4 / 2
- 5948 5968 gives 1.7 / 3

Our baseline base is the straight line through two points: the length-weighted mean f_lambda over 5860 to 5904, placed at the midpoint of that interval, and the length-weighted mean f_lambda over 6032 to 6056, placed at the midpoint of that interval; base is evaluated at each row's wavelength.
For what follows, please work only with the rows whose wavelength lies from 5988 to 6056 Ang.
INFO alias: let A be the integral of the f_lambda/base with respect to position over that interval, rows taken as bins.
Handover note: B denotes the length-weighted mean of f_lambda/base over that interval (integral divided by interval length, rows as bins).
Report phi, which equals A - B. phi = 67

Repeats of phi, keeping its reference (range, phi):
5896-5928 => 32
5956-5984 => 28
